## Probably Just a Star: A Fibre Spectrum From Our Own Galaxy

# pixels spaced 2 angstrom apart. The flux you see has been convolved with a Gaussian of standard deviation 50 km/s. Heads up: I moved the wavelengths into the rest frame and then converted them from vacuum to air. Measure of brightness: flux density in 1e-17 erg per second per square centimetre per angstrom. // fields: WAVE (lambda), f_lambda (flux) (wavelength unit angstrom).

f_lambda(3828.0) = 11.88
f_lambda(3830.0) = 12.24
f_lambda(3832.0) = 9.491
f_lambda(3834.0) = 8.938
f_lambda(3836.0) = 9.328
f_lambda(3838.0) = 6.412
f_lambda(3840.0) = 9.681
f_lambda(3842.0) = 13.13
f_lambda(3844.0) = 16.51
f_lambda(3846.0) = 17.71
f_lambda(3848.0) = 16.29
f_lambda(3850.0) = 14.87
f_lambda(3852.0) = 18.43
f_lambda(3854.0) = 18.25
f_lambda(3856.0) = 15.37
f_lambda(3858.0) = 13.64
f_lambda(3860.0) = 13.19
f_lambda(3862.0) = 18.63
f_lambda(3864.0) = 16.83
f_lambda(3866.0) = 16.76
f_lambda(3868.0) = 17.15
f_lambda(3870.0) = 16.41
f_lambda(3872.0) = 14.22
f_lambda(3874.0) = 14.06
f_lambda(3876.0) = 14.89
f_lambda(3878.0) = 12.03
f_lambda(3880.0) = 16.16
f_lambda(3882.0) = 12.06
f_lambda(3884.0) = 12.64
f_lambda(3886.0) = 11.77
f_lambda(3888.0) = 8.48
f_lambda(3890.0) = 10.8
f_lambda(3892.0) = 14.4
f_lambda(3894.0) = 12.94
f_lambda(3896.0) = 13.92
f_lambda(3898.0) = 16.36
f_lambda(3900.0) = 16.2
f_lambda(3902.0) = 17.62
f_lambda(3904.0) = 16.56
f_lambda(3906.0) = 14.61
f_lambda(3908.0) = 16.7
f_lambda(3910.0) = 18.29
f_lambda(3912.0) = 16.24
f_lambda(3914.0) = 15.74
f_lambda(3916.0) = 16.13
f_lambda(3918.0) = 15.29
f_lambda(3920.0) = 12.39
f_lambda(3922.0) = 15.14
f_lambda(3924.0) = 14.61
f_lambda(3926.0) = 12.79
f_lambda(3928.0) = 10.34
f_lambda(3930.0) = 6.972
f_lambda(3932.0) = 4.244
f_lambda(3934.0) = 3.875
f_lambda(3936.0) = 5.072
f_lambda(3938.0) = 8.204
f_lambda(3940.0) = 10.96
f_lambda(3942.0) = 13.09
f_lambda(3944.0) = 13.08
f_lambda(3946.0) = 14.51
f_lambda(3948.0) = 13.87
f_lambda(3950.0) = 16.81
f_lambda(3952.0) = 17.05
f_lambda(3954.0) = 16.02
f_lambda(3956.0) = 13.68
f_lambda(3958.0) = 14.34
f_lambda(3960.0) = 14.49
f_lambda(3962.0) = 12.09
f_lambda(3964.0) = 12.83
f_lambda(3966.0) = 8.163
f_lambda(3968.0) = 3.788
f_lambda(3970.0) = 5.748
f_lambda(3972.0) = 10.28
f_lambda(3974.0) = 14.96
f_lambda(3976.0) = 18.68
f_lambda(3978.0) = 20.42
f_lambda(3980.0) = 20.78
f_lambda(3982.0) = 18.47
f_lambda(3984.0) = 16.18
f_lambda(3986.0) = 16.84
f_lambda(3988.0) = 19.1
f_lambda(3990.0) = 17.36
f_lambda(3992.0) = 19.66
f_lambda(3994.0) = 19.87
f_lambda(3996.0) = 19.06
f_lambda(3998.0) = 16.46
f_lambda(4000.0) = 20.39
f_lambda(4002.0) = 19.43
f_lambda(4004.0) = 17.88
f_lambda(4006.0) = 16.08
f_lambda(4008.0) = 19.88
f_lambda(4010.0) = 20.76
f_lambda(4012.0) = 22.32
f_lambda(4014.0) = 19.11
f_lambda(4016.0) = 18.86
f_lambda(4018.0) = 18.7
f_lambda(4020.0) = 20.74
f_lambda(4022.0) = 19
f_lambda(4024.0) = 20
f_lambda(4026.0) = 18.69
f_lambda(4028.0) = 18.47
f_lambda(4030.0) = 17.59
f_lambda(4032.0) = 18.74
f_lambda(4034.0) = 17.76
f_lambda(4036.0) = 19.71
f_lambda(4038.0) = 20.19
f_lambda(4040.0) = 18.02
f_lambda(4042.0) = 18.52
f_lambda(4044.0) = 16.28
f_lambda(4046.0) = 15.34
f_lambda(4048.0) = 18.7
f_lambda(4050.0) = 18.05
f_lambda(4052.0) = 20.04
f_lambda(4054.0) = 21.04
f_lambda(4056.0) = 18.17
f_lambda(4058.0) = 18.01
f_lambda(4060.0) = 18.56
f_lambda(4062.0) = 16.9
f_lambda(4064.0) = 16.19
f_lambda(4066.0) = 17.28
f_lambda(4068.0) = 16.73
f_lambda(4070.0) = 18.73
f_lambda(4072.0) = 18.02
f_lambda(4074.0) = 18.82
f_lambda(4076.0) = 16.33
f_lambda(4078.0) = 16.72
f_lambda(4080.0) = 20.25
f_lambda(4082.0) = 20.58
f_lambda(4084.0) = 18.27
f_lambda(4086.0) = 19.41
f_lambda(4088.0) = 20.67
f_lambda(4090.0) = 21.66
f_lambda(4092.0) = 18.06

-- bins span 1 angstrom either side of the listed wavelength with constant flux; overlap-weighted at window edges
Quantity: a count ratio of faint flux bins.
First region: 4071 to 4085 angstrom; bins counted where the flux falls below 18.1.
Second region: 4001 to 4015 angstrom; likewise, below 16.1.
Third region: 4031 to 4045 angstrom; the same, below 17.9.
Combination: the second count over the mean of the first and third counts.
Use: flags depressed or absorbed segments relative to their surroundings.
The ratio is 0.4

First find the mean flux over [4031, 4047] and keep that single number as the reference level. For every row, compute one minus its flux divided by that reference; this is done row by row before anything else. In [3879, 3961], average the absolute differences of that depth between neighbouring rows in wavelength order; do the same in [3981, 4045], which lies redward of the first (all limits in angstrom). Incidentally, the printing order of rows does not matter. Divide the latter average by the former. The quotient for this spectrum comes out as 0.91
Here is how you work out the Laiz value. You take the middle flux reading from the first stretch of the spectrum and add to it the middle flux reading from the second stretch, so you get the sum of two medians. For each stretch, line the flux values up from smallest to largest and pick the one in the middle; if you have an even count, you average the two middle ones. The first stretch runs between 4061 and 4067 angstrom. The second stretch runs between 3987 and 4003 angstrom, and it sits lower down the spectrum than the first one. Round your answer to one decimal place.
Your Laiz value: 36.2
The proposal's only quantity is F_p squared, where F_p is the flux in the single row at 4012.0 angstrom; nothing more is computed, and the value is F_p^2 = 498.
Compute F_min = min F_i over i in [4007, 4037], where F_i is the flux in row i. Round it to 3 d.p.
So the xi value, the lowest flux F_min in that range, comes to 17.590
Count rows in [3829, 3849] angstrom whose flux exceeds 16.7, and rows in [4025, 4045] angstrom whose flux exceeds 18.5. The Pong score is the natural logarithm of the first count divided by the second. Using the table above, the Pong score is -1.6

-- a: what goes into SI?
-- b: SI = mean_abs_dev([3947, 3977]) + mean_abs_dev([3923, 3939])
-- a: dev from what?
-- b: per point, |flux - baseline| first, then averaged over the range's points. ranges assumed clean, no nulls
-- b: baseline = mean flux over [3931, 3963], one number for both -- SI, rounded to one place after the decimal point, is 8.1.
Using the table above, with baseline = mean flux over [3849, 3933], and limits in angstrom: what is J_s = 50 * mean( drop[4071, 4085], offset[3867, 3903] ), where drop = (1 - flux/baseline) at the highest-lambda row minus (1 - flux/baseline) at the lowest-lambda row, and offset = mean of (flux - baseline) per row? -10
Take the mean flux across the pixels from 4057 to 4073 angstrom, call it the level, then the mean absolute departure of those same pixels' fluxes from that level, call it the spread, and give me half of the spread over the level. 0.022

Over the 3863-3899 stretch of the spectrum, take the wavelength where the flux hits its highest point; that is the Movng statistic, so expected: 3868.0 angstrom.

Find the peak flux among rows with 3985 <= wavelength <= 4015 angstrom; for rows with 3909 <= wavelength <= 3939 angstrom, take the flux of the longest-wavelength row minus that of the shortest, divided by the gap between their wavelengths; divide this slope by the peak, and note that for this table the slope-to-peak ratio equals -0.016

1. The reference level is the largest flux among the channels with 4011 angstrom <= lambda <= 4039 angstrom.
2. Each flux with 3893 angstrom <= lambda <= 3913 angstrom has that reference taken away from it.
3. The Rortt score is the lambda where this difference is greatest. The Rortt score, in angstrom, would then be 3910.0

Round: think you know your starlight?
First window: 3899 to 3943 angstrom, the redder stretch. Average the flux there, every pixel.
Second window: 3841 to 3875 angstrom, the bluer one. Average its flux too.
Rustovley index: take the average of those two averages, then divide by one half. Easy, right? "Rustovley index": 28.7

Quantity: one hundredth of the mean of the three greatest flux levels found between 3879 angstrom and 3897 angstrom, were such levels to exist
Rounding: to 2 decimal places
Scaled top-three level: 0.15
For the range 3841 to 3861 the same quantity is 0.18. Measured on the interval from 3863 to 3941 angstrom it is 0.18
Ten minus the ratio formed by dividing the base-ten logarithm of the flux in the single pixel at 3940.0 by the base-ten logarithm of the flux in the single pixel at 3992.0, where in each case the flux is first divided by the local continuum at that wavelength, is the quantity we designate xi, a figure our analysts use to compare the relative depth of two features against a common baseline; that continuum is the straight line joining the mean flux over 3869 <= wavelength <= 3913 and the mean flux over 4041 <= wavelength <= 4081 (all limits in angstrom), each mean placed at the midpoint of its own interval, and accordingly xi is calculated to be 12.0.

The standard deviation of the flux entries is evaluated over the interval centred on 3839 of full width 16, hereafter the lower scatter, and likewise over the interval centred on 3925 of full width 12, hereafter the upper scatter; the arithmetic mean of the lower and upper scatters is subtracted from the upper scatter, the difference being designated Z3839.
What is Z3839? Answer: -0.48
